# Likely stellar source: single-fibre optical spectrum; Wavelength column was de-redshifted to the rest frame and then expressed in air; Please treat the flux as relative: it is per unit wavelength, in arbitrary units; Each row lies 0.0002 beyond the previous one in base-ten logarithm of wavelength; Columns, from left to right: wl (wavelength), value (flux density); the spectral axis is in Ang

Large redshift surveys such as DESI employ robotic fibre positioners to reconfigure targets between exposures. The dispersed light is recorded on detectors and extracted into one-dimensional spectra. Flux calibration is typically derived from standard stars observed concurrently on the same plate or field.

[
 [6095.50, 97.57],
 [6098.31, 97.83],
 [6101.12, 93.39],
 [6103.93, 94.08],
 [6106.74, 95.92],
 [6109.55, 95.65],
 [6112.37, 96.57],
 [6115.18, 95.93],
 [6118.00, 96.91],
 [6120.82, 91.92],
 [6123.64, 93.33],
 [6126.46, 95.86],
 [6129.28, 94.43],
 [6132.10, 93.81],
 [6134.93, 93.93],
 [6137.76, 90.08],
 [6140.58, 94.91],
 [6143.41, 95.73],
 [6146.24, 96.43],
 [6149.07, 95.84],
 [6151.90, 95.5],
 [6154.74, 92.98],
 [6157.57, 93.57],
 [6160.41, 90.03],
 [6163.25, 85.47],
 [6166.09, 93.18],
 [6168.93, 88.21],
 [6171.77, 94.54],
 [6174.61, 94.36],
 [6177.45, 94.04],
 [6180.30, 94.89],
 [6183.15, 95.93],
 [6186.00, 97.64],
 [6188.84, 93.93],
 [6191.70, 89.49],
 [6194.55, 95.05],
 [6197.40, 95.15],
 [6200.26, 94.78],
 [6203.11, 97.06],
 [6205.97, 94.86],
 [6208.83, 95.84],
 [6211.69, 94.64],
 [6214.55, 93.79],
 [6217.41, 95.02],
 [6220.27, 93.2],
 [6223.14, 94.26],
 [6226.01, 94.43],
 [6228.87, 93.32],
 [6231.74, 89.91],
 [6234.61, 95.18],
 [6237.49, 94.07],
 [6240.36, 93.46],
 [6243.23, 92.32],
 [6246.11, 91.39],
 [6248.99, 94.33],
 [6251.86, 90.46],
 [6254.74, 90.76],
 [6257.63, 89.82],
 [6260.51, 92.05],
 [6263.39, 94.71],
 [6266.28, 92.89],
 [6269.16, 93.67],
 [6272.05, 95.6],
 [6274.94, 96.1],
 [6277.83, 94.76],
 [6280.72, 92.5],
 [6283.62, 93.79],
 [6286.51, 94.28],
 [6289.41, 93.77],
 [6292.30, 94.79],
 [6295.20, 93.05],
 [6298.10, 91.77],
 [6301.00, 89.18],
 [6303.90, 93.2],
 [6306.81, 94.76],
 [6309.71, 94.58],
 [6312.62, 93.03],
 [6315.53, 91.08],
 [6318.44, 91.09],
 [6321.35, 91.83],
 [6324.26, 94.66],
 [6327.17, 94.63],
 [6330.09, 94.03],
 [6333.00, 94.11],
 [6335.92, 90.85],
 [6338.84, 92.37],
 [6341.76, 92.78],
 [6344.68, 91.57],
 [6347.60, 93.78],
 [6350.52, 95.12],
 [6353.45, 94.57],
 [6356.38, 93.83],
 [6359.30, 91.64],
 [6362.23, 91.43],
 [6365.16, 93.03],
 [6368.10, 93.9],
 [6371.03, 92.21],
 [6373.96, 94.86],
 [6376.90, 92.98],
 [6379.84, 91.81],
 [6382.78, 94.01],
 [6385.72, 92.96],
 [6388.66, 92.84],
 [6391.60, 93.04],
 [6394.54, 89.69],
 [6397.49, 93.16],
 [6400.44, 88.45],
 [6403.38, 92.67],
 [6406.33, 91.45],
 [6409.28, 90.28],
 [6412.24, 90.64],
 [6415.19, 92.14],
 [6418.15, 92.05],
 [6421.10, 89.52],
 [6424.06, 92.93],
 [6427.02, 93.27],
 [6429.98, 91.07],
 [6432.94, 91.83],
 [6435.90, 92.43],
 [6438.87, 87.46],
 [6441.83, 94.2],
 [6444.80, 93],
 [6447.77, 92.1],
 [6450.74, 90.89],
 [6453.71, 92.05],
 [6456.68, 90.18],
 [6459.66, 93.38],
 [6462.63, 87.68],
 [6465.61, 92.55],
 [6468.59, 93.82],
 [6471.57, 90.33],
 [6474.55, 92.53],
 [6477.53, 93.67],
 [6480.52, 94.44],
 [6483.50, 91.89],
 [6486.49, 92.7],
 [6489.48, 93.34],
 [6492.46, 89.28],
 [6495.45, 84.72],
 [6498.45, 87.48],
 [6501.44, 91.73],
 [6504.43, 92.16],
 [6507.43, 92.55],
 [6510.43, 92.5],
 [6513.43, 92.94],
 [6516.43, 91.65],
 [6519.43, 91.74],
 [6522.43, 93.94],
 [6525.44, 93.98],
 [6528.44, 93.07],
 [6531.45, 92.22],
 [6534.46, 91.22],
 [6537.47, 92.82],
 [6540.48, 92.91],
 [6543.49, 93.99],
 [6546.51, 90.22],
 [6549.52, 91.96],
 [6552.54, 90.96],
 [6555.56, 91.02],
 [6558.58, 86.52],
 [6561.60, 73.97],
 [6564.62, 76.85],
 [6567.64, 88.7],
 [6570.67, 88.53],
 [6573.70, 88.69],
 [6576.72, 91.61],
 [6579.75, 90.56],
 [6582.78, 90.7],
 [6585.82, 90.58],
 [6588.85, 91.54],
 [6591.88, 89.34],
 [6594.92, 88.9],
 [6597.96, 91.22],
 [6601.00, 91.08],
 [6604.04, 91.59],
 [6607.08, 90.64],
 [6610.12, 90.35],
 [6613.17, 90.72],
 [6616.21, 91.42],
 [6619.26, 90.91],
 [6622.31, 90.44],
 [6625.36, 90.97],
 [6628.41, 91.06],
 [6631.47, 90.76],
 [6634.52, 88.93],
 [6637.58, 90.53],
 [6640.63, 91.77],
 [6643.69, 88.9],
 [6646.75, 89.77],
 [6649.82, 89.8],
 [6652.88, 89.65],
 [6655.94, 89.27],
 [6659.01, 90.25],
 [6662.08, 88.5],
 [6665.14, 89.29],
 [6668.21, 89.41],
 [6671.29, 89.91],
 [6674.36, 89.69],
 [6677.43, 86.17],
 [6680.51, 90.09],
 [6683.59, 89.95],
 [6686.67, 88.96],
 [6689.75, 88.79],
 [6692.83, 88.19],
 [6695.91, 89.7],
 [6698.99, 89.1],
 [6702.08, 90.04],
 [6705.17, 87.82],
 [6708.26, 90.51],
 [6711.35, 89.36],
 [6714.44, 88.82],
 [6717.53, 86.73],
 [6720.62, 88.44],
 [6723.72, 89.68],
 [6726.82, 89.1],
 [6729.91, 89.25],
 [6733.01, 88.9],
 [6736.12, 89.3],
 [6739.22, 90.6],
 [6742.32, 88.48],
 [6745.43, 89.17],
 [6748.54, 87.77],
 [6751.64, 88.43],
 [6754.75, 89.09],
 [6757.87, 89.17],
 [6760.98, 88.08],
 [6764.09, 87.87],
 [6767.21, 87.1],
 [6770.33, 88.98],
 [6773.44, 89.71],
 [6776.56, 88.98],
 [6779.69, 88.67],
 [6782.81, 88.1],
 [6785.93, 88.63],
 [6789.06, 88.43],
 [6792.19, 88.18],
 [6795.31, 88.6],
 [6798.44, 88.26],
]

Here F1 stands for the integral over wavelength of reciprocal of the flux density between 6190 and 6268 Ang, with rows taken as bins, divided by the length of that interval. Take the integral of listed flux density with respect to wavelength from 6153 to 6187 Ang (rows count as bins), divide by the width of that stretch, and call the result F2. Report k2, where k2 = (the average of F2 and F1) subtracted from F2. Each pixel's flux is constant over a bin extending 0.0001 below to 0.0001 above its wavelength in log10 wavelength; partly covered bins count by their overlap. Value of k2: 46.4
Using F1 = 0.0107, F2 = 92.8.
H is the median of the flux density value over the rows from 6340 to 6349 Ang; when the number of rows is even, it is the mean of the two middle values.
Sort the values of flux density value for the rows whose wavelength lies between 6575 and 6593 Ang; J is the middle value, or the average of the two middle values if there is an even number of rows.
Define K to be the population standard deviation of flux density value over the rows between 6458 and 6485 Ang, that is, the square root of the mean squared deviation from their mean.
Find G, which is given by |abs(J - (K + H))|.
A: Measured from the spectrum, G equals 4.1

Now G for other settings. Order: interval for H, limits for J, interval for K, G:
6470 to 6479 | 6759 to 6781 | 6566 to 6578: 5.1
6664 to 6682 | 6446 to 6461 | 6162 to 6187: 1.1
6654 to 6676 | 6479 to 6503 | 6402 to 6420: 1.6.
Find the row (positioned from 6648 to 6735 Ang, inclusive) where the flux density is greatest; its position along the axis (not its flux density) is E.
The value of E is 6708.26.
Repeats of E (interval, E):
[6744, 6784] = 6773.44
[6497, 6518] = 6513.43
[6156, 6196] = 6186.00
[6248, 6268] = 6263.39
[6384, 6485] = 6480.52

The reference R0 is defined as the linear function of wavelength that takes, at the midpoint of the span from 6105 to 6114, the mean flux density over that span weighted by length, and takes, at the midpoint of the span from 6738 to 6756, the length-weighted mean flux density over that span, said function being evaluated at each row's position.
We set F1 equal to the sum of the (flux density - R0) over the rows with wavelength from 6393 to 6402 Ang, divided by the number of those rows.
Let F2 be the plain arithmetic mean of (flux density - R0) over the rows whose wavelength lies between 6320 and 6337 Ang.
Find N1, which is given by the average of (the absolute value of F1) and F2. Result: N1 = 1.08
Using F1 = -2.4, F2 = -0.2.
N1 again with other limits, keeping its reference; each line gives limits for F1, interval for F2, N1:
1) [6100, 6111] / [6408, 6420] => -0.02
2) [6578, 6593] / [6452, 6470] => -0.16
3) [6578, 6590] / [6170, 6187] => 0.05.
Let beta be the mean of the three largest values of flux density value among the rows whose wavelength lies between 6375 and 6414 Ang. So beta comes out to 93.4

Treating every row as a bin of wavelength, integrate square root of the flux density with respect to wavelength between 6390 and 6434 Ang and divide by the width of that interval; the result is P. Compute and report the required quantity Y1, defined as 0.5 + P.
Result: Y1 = 10.1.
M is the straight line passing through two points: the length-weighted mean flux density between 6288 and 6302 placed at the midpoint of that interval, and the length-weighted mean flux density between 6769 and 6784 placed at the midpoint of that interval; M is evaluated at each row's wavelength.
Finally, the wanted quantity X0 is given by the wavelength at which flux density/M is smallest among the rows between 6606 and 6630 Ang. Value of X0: 6610.12 Ang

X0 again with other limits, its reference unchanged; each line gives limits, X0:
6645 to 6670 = 6662.08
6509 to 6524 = 6516.43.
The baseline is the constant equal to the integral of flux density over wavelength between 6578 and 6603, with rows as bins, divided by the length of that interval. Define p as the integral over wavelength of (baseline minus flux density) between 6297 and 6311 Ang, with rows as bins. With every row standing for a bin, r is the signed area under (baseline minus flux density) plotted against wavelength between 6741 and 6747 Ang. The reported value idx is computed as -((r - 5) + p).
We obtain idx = 26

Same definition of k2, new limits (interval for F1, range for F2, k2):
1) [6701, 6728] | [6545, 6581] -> 43.7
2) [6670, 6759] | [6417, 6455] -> 45.9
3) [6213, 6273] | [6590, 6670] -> 45.1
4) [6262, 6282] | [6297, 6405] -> 46.4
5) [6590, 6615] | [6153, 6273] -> 46.7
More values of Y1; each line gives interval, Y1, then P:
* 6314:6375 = 10.1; 9.64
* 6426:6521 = 10.1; 9.57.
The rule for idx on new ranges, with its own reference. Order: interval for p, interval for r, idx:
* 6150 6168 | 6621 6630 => 31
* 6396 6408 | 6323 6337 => 61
